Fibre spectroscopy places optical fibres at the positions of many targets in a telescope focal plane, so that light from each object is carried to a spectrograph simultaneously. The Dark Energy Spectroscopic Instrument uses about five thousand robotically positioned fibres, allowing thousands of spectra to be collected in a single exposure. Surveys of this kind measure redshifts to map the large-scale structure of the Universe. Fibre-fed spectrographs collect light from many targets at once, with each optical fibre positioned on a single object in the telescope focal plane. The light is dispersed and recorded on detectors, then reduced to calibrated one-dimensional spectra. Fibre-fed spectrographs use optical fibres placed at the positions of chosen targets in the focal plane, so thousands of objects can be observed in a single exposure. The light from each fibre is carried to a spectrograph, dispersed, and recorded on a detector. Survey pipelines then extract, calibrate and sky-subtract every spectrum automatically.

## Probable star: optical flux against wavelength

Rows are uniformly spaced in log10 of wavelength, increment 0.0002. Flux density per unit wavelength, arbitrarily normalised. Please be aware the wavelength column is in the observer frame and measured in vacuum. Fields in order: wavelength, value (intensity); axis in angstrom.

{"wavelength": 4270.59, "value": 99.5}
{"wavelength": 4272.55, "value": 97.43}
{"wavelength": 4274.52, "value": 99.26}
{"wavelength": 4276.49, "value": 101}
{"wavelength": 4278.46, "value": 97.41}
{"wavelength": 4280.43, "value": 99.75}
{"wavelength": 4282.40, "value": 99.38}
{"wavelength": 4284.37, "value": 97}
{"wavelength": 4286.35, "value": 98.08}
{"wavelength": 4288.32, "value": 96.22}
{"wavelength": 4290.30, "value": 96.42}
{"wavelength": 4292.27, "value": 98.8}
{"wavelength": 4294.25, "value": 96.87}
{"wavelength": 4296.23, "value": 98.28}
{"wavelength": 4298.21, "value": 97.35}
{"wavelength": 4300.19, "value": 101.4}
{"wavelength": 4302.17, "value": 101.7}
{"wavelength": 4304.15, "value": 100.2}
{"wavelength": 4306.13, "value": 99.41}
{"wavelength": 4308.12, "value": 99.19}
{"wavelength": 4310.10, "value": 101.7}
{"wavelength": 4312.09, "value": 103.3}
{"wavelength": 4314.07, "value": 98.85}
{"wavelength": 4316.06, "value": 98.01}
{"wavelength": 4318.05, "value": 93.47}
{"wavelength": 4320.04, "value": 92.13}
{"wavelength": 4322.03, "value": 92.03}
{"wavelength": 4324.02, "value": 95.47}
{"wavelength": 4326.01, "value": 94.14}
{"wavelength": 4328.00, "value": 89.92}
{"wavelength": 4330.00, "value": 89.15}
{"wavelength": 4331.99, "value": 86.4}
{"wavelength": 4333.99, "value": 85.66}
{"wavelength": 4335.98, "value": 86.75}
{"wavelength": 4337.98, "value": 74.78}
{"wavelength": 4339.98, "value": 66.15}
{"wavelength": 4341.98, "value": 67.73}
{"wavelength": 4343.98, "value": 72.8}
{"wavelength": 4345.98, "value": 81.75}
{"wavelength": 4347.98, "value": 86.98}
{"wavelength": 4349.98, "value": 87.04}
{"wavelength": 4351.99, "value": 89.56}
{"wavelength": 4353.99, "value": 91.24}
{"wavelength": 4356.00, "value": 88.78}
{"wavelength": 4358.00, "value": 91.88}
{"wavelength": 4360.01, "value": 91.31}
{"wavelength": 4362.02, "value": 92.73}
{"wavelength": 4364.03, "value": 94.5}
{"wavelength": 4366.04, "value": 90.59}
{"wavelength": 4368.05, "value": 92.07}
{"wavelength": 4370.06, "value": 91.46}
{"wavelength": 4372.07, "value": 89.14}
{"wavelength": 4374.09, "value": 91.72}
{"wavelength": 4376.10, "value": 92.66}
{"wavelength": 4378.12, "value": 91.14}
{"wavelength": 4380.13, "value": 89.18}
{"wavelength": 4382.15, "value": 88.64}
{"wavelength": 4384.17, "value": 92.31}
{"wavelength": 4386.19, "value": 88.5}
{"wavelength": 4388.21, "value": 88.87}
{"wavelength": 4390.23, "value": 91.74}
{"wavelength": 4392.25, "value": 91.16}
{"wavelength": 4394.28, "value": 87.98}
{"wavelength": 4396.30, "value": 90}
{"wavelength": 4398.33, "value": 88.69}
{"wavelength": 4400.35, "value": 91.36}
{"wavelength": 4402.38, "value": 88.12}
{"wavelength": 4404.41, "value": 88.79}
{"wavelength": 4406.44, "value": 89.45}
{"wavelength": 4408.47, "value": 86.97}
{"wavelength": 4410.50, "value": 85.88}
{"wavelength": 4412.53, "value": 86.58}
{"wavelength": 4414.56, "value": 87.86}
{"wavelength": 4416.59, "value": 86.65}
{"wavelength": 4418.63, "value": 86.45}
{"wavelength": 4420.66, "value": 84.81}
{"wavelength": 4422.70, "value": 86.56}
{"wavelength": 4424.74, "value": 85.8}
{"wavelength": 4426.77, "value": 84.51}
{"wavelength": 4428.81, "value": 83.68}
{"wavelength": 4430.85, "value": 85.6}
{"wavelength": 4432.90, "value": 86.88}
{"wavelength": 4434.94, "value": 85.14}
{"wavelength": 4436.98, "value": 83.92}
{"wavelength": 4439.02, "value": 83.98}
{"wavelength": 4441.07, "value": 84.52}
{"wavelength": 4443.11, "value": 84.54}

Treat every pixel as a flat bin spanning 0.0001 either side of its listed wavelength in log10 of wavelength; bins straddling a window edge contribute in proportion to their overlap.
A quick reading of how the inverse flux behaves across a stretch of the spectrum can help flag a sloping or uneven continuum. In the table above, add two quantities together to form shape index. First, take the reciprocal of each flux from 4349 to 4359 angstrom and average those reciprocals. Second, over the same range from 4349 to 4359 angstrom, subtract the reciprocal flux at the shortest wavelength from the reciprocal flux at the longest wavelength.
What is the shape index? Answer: 0.0105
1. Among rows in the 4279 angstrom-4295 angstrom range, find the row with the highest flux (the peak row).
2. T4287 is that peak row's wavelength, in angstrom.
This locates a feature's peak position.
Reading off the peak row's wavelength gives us 4280.43 angstrom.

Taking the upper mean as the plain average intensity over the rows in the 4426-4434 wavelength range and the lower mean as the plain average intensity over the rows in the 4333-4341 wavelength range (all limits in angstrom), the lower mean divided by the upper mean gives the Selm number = 0.92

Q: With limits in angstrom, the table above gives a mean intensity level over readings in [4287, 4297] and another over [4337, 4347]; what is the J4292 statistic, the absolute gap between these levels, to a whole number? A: 25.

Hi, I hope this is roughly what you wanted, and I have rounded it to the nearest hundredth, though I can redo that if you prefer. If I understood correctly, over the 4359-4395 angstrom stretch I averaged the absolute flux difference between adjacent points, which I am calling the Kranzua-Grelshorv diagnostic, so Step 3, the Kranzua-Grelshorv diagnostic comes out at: 1.97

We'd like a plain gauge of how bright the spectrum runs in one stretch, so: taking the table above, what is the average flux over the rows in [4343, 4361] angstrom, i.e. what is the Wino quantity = 87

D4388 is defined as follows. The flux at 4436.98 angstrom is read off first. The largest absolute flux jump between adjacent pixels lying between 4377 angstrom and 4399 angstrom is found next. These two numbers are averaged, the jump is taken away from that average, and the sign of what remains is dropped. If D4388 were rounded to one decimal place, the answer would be 40.1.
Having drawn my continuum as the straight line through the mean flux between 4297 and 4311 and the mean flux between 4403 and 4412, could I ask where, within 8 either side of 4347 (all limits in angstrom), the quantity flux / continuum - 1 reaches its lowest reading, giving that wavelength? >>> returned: 4339.98 angstrom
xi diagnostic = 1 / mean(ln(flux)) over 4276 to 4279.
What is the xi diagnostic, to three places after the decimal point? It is 0.218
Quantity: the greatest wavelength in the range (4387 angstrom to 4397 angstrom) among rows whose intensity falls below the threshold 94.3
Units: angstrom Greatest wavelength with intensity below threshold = 4396.30 angstrom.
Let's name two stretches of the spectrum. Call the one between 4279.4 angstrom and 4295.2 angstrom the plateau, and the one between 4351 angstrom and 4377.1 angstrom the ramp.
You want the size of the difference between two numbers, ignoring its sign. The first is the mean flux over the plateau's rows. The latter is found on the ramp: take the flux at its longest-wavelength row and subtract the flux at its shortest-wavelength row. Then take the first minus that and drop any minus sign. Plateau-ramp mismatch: 94.7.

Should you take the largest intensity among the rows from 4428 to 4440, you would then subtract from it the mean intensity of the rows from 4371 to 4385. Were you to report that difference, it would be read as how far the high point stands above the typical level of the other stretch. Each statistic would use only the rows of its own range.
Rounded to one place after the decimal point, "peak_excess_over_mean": -3.8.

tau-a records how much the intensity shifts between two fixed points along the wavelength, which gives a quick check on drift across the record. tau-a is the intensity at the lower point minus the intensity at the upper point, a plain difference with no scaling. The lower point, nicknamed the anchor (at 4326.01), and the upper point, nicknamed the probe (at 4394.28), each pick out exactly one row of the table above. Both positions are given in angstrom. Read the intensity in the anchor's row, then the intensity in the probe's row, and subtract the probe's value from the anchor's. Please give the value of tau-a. 6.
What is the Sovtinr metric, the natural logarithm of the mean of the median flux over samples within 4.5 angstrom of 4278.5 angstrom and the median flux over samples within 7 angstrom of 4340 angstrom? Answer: 4.47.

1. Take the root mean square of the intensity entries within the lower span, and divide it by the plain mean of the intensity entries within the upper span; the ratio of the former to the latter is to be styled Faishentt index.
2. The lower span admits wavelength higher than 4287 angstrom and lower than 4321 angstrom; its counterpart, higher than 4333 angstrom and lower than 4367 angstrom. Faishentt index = 1.16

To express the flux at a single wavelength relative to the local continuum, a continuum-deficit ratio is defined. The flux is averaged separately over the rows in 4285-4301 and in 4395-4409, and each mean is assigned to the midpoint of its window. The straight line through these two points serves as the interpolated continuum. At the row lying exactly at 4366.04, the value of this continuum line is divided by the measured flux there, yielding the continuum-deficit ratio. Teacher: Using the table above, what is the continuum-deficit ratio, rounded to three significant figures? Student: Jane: 1.02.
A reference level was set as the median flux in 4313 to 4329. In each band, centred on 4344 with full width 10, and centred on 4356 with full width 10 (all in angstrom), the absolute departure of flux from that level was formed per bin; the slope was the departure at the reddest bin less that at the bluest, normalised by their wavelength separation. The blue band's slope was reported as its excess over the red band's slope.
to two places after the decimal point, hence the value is -2.39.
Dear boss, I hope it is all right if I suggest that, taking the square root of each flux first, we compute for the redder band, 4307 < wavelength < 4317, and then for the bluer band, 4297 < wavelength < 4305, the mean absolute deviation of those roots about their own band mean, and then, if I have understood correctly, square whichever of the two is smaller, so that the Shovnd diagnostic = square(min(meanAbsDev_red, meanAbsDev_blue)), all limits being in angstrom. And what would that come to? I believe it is 0.0050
